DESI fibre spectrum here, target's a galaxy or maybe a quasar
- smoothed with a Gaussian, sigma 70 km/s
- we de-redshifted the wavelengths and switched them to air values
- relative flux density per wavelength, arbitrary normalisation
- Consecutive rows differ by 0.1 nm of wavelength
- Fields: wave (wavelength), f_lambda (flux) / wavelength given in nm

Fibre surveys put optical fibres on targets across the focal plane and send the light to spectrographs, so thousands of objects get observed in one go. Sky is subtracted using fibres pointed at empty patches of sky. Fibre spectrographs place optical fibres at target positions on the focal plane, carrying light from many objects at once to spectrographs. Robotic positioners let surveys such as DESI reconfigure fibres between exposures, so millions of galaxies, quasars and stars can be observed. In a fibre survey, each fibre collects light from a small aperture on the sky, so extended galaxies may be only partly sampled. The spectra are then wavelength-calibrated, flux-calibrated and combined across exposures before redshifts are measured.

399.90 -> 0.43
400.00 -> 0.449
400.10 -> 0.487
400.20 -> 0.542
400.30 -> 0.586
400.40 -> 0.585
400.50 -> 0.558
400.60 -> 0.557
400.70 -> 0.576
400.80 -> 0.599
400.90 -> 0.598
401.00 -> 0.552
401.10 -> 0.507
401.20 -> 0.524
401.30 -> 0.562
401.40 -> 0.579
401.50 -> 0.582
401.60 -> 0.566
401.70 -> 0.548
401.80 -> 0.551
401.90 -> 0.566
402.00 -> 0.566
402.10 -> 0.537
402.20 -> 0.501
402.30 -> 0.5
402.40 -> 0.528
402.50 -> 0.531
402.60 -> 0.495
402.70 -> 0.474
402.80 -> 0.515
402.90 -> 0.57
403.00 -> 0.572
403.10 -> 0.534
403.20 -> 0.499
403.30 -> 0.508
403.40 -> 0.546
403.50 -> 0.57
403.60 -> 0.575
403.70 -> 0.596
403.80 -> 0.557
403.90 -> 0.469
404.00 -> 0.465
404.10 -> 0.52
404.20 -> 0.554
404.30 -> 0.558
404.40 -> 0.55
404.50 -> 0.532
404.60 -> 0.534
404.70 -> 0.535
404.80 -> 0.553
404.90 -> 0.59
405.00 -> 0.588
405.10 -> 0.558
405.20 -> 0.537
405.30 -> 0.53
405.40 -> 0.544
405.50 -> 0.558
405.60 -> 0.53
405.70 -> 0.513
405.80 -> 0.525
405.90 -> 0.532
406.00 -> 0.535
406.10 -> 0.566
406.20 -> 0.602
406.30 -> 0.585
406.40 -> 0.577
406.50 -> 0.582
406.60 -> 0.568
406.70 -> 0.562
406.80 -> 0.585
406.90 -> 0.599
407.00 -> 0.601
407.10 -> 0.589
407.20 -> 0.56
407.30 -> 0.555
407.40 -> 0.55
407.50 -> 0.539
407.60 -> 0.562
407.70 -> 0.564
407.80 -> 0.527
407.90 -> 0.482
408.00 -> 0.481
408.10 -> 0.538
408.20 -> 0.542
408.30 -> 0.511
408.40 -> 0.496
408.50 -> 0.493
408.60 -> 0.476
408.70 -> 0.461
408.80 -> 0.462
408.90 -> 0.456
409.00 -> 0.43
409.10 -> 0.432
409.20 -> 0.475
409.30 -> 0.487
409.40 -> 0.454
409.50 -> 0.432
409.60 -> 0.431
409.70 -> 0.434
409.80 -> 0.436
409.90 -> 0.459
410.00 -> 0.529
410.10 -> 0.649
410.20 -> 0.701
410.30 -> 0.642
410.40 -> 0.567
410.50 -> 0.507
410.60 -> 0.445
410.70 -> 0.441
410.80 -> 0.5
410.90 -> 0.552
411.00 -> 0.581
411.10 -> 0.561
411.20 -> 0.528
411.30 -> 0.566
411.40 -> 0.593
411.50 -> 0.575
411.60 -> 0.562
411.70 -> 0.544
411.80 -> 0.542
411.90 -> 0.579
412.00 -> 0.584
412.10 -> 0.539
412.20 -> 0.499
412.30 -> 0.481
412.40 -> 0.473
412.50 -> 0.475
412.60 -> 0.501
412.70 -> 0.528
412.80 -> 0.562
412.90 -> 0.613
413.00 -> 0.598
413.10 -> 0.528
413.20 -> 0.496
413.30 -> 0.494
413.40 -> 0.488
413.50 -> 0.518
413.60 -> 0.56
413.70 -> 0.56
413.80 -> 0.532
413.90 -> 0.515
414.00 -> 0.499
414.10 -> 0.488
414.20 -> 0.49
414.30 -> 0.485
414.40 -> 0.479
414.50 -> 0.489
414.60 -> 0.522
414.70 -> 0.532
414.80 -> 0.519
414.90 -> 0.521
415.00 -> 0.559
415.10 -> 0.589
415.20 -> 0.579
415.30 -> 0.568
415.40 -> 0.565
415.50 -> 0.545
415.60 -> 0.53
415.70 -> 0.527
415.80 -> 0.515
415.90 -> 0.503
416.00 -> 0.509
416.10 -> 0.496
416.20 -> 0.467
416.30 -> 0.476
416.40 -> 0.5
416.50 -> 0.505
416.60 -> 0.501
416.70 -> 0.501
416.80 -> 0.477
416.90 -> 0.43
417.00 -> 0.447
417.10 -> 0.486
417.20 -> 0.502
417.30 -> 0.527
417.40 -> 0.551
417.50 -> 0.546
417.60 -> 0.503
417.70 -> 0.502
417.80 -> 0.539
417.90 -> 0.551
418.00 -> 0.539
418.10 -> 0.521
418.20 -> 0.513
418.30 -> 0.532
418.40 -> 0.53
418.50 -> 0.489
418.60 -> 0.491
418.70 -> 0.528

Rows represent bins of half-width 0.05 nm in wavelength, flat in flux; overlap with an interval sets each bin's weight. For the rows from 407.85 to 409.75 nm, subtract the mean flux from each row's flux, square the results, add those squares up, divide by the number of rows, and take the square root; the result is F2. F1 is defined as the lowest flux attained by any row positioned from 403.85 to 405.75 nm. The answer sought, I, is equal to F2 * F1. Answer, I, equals 0.016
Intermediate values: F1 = 0.465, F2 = 0.0333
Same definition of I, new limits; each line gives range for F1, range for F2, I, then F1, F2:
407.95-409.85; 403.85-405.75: 0.013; 0.43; 0.0310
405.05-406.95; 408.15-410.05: 0.017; 0.513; 0.0333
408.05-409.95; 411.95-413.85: 0.018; 0.43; 0.0411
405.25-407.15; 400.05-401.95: 0.015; 0.513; 0.0286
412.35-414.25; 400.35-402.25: 0.012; 0.473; 0.0263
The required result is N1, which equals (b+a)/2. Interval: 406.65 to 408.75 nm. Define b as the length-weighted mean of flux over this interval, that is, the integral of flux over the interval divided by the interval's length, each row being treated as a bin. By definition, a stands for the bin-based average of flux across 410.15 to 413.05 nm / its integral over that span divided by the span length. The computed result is 0.541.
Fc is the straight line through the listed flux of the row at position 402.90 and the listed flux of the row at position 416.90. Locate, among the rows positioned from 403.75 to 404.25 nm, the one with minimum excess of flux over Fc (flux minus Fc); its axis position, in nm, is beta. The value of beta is 404.00 nm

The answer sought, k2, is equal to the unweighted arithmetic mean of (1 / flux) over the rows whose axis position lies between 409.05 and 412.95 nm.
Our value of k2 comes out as 1.94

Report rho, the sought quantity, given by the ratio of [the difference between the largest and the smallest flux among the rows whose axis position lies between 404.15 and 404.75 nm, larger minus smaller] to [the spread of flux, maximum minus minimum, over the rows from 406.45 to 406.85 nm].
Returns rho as 1.1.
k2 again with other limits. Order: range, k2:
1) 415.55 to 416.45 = 1.99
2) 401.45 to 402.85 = 1.88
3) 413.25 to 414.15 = 1.94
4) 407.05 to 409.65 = 2.02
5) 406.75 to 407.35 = 1.72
